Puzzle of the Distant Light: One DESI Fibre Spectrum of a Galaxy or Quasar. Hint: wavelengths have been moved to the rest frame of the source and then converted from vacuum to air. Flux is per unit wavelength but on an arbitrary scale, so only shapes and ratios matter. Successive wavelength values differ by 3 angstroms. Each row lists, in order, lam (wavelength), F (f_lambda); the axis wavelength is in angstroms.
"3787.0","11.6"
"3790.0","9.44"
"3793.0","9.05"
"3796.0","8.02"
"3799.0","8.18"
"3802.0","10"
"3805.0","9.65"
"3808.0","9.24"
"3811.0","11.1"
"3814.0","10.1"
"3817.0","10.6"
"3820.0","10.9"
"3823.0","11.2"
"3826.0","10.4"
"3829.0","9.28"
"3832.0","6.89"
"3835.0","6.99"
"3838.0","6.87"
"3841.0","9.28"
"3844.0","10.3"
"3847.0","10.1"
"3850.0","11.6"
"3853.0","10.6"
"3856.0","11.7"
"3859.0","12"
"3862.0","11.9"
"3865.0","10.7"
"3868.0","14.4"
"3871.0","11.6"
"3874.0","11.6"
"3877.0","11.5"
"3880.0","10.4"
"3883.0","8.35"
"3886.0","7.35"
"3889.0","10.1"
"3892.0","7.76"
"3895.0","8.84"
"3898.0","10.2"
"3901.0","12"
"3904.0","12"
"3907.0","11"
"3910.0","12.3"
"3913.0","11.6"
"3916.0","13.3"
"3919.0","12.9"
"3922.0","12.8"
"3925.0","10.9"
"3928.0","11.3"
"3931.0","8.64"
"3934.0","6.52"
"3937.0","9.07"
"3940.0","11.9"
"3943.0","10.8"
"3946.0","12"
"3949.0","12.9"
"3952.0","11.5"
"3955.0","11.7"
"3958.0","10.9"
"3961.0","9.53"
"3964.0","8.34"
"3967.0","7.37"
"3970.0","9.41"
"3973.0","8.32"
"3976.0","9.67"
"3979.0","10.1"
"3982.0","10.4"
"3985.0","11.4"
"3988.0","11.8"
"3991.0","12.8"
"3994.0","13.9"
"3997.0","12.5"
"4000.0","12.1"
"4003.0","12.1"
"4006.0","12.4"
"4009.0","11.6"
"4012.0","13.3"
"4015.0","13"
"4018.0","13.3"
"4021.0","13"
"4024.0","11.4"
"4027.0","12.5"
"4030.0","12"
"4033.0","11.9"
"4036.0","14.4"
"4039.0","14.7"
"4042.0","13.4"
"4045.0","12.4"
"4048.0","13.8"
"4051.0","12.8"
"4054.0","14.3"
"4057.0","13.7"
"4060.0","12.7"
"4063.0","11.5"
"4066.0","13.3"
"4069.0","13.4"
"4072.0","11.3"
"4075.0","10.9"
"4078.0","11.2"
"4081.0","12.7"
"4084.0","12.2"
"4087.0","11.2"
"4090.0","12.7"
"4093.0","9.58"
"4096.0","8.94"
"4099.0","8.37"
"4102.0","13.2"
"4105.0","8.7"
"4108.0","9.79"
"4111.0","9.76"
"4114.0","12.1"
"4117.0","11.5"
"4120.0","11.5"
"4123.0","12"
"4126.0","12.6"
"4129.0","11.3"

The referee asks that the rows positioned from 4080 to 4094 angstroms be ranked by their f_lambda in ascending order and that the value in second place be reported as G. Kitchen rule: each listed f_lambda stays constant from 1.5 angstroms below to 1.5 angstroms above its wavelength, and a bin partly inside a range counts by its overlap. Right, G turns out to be 11.2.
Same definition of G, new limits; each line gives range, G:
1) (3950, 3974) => 8.32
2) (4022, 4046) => 11.9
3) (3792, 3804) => 8.18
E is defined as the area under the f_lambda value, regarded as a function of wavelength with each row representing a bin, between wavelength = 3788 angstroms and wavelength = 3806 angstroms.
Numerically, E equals 164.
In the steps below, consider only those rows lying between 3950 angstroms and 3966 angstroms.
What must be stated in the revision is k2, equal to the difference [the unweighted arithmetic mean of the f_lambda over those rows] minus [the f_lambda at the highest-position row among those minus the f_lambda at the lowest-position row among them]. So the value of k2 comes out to 14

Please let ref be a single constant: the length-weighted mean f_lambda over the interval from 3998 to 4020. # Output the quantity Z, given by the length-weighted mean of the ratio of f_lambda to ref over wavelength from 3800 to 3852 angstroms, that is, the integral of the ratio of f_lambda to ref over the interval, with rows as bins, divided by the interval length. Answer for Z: 0.77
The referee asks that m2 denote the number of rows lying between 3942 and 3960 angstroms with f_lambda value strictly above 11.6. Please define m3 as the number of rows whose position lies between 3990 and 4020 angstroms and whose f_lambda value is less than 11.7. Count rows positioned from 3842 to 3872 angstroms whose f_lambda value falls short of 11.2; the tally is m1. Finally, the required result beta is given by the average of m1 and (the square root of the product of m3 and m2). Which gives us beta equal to 3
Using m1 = 4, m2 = 3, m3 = 1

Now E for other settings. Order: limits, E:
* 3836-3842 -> 47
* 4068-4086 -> 214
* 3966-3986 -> 191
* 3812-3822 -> 106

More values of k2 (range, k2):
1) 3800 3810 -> 10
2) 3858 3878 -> 12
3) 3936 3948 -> 8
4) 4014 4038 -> 11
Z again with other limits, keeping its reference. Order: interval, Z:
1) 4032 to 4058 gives 1.08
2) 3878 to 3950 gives 0.85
